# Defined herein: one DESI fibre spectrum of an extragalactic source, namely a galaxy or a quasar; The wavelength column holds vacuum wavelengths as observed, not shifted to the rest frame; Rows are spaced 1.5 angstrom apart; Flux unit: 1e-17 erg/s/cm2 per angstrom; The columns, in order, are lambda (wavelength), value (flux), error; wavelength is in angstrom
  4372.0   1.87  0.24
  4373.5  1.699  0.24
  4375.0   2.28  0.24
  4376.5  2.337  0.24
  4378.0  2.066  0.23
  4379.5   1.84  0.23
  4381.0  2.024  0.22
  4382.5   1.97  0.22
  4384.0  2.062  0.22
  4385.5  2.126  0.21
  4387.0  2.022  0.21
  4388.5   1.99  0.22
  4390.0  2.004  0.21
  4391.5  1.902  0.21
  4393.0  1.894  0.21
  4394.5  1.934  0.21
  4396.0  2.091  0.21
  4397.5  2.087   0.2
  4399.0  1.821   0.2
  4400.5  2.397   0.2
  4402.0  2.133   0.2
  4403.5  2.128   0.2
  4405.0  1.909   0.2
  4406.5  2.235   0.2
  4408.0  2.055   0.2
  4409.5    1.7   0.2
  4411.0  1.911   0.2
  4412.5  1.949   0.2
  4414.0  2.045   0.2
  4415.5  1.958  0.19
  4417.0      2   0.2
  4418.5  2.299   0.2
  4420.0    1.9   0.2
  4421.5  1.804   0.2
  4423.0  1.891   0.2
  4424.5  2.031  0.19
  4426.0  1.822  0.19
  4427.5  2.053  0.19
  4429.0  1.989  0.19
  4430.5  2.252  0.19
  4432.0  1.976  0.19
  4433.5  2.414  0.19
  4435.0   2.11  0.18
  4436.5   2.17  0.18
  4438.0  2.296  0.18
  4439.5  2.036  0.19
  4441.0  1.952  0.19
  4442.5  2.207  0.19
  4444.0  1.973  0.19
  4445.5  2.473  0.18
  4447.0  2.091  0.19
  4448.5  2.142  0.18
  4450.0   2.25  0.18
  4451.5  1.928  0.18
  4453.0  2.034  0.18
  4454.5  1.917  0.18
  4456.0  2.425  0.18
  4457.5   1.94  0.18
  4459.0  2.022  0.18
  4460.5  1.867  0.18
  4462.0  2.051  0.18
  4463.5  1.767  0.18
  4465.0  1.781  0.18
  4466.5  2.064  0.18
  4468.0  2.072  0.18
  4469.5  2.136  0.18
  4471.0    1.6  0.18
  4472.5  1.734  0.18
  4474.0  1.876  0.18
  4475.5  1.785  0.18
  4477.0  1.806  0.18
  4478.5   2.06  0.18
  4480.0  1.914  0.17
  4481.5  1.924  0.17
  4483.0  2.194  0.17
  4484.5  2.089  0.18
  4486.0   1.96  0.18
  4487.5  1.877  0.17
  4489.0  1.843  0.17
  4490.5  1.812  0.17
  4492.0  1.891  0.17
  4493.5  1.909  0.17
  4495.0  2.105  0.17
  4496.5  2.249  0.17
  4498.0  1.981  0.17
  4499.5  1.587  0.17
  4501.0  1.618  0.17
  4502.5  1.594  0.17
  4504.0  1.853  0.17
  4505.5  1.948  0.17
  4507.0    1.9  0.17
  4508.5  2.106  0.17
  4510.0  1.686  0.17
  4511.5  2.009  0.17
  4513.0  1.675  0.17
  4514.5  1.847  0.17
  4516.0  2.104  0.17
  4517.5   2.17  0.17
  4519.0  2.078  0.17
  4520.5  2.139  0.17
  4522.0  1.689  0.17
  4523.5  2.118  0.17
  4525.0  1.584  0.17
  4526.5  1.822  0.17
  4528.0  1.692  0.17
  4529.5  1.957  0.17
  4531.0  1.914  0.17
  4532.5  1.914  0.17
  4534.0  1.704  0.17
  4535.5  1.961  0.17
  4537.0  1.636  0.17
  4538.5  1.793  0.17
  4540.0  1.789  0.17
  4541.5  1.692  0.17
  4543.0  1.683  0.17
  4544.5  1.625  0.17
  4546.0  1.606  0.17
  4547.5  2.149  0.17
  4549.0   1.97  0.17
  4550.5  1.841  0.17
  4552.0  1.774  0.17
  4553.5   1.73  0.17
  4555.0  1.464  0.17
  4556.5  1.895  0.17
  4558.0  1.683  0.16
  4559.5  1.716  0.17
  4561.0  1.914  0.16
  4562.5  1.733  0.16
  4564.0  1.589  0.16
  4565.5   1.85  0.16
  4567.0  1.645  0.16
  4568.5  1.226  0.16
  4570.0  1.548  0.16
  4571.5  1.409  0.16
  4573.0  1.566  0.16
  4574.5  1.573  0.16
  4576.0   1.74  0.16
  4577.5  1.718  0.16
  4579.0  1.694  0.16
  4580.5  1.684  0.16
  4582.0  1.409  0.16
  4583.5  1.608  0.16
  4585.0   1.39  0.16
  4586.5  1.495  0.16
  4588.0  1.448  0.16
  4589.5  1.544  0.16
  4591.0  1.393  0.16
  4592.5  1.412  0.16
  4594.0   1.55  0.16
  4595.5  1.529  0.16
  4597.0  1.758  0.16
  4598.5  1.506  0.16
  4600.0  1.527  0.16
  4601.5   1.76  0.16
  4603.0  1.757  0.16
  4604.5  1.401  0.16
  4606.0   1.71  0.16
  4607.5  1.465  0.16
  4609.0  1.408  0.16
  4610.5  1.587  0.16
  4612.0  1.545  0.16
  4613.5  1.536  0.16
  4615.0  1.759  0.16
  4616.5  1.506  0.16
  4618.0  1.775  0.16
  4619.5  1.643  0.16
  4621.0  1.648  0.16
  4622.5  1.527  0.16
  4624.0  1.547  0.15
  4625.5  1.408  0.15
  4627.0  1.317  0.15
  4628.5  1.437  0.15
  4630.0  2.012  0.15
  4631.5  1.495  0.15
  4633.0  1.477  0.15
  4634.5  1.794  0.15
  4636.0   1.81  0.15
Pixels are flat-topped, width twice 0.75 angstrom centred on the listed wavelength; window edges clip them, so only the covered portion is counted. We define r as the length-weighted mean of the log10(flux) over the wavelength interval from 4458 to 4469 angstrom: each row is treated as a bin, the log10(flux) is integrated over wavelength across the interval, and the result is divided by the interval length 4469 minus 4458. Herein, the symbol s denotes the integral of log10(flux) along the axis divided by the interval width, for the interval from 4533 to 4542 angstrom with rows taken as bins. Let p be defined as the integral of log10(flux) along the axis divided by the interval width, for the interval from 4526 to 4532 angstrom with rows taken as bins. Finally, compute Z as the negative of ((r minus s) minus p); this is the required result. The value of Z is 0.224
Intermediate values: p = 0.27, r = 0.29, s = 0.247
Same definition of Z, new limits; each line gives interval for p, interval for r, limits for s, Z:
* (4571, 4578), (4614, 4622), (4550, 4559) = 0.221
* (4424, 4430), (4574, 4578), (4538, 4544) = 0.310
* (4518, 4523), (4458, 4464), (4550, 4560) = 0.246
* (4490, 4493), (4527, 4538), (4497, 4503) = 0.243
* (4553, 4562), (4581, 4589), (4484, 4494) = 0.348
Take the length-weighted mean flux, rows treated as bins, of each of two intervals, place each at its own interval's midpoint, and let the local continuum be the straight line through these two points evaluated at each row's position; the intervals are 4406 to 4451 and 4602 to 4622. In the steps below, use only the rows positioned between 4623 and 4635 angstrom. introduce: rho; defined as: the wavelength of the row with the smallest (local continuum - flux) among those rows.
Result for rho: 4630.0 angstrom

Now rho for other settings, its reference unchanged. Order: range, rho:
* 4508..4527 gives 4517.5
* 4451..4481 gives 4456.0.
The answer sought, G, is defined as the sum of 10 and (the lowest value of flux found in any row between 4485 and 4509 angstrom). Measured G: 11.6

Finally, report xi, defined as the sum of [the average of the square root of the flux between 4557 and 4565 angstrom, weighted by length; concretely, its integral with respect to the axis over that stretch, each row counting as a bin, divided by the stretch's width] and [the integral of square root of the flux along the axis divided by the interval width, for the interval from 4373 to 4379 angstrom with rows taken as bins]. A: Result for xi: 2.76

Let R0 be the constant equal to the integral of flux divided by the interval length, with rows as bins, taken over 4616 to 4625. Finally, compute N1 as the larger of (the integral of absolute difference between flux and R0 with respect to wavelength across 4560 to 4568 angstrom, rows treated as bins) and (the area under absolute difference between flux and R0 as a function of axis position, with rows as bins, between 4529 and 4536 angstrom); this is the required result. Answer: 2.0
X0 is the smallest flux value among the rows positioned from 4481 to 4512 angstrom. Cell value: 1.587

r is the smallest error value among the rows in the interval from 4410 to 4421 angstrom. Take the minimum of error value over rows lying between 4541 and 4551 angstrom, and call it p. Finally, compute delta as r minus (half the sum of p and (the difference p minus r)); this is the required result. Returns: 0.115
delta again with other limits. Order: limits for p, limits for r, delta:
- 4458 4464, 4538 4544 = 0.075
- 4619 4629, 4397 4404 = 0.150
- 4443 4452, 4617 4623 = 0.060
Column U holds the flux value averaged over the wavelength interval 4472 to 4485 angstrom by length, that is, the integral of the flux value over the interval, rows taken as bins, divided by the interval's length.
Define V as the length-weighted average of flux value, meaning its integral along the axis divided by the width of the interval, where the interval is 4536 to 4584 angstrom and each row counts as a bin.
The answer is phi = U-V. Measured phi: 0.24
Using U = 1.93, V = 1.69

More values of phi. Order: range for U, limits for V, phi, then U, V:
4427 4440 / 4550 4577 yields 0.49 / 2.15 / 1.66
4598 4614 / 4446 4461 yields -0.51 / 1.57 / 2.07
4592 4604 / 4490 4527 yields -0.30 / 1.60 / 1.90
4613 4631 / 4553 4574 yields -0.05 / 1.59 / 1.64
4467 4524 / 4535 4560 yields 0.16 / 1.92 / 1.76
